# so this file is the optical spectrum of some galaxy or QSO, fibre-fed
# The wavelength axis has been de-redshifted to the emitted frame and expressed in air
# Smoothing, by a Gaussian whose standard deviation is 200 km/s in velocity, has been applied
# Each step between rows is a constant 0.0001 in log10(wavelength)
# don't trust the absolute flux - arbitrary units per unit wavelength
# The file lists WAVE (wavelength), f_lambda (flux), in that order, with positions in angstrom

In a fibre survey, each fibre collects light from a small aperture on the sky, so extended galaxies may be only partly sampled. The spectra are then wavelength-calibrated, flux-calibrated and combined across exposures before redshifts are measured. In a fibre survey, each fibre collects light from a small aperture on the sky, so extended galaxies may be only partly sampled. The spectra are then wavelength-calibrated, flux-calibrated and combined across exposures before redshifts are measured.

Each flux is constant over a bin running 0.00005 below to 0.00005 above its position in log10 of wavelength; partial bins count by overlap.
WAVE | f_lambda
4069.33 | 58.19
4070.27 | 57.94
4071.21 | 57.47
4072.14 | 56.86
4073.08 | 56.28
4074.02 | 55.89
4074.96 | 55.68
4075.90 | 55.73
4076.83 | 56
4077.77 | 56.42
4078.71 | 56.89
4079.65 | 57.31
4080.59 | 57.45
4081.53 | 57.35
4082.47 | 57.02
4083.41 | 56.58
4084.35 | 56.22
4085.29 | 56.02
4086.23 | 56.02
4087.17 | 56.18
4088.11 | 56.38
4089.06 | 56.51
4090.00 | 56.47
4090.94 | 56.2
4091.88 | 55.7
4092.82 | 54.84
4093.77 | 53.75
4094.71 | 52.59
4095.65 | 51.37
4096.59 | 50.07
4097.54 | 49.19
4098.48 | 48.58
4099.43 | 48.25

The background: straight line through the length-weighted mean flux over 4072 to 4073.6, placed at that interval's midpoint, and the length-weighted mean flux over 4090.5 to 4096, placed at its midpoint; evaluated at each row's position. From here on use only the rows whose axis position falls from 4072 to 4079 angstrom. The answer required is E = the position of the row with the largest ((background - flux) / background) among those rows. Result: 4074.96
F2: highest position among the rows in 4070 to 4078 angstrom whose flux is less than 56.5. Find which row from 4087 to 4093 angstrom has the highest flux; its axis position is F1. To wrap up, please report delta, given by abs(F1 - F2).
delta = 11.3 angstrom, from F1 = 4089.06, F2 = 4077.77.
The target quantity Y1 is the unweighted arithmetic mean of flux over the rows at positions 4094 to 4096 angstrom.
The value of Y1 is 52.0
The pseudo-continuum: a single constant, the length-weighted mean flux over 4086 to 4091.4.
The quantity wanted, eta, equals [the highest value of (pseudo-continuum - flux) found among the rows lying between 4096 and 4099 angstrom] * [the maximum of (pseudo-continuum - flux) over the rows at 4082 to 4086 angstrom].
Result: 1.97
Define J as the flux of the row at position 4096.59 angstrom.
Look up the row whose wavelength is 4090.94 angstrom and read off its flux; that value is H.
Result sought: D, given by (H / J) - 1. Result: 0.12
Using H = 56.2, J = 50.07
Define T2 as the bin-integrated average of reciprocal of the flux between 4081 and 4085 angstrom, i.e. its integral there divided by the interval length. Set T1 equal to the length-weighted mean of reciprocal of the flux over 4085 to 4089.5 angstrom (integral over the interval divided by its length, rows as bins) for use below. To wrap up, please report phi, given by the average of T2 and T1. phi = 0.0177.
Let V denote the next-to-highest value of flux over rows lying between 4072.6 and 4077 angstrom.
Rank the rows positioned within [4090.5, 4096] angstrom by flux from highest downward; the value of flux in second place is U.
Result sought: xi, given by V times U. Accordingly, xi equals 3119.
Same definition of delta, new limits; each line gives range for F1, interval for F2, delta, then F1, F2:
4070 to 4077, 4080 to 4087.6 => 16.9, 4070.27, 4087.17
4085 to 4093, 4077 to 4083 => 11.3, 4089.06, 4077.77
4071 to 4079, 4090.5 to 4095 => 23.5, 4071.21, 4094.71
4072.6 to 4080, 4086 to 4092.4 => 12.2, 4079.65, 4091.88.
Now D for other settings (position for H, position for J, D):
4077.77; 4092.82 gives 0.03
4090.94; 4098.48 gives 0.16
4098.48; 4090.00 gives -0.14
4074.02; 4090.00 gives -0.01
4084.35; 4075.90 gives 0.01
